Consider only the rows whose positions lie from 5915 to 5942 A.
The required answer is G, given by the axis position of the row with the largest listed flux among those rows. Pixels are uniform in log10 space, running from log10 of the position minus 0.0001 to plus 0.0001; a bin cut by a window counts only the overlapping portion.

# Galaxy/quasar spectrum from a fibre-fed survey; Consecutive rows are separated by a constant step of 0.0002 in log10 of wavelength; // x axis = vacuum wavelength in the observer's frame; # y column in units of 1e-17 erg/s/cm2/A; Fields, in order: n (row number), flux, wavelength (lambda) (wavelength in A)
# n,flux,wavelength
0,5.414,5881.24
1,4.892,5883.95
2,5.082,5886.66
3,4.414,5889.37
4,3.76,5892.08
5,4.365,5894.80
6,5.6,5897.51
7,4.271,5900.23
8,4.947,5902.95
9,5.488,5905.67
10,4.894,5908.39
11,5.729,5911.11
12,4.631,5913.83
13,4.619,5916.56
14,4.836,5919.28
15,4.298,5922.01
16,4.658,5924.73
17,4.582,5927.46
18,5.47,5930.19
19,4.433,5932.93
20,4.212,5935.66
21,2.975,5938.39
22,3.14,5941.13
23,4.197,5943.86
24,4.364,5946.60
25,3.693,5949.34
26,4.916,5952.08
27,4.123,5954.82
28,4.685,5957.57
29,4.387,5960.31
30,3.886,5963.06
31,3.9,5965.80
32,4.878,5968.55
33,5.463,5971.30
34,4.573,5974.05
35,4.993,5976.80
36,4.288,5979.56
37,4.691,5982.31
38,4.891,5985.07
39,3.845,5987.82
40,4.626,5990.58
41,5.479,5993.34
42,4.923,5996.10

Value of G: 5930.19 A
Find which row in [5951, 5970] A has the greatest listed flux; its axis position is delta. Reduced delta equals 5952.08 A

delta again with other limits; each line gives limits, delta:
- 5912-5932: 5930.19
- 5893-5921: 5911.11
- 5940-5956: 5952.08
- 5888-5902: 5897.51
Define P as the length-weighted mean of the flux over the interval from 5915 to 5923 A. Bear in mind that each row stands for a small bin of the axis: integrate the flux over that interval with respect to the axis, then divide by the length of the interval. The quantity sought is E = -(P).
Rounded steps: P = 4.6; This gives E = -4.60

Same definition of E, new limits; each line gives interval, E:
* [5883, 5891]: -4.76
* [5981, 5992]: -4.52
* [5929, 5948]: -4.10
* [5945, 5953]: -4.29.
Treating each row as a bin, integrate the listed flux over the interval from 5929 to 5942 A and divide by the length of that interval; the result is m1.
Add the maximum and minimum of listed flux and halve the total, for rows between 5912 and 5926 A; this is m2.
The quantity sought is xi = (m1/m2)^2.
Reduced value 0.79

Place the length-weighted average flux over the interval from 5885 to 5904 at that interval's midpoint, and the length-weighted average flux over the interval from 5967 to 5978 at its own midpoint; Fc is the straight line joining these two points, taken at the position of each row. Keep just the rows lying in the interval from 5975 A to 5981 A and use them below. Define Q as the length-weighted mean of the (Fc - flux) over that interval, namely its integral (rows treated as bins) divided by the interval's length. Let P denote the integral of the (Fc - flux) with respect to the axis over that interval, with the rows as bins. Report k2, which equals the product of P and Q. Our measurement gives 0.7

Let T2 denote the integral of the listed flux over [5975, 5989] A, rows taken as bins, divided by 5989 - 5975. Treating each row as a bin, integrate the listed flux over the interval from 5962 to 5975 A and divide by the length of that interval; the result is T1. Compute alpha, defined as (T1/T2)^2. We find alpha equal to 1.00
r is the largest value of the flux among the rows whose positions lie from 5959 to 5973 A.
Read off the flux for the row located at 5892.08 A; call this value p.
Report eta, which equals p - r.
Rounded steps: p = 3.76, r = 5.463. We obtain -1.7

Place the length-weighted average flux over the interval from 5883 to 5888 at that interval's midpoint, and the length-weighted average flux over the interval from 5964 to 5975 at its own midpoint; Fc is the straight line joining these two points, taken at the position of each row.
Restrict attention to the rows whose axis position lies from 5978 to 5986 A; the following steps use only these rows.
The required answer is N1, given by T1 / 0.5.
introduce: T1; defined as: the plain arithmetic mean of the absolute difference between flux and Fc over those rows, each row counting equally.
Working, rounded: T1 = 0.23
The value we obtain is 0.46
